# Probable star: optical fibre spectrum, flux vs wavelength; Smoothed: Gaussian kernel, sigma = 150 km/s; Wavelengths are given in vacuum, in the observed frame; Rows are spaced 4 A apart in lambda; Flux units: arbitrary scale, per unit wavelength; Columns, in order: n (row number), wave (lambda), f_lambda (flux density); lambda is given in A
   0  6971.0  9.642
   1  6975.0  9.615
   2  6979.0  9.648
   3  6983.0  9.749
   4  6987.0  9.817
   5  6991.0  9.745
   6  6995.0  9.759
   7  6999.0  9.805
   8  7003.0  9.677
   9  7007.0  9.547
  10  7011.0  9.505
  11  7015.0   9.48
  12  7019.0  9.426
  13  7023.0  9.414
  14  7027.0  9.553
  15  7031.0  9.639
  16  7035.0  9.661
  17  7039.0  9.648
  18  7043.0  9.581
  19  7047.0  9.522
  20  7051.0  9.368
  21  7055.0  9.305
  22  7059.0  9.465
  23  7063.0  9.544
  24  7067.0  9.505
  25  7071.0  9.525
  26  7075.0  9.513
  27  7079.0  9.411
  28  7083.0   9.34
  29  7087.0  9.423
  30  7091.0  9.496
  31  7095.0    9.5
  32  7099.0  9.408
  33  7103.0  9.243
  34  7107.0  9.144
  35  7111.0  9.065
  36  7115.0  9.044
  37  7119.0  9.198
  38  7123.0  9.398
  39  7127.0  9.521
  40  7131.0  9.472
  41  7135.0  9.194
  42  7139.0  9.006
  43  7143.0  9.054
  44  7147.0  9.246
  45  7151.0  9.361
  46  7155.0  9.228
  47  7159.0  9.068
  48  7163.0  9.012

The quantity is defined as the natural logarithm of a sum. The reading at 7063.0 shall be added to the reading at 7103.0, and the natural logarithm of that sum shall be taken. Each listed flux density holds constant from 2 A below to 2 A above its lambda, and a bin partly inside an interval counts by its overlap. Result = 2.93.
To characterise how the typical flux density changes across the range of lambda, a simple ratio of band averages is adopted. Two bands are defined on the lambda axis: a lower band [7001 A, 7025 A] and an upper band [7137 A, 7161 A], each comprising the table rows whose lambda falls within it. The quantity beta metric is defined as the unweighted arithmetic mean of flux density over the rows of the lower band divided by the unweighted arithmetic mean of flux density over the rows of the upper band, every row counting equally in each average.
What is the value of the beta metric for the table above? 1.04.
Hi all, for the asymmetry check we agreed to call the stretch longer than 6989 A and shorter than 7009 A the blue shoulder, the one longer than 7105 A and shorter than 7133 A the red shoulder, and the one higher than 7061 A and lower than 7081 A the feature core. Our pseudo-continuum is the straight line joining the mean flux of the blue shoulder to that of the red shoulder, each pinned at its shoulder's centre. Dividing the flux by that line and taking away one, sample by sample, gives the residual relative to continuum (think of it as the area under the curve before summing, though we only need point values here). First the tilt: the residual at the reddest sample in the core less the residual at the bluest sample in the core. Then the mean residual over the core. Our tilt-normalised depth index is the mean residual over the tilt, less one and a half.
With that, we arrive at -2.3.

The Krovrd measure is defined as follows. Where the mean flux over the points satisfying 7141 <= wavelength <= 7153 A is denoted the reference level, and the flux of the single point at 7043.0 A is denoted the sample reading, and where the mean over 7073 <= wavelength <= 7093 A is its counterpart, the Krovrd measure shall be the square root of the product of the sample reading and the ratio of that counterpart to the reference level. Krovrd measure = 3.13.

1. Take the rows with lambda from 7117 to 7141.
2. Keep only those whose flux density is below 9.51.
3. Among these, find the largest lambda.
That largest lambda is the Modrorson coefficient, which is 7139.0 A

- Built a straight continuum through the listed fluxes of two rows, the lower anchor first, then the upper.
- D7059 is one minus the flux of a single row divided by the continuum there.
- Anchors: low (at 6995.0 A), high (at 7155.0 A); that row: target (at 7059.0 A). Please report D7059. 0.009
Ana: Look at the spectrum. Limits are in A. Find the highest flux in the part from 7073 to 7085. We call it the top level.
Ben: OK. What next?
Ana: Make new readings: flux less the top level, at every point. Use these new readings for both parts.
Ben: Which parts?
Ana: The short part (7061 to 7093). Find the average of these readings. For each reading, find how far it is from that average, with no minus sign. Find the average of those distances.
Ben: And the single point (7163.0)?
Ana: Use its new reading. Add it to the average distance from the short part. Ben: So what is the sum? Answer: -0.44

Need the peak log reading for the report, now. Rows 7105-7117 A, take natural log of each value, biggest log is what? 2.21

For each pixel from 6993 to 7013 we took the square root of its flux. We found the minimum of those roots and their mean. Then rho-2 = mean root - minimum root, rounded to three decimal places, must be 0.025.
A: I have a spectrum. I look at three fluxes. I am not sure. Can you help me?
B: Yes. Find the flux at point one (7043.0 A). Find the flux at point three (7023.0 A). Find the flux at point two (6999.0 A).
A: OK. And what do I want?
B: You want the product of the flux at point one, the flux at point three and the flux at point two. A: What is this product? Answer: 884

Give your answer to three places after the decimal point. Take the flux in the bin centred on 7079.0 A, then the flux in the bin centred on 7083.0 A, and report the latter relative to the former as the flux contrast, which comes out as 0.992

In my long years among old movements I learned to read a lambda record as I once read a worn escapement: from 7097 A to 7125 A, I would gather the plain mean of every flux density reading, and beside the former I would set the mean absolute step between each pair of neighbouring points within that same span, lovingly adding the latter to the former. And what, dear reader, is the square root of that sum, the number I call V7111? 3.06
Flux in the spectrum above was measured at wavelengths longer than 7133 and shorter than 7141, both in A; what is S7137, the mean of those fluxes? 9.10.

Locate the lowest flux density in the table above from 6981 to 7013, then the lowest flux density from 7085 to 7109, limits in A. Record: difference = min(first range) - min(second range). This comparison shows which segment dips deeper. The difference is 0.36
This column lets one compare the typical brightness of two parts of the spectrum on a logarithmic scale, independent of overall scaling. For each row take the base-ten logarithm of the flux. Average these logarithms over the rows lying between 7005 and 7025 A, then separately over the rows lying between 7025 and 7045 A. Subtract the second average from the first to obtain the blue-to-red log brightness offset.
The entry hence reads -0.006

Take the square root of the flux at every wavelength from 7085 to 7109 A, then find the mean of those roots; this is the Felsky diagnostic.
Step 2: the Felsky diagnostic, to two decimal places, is 3.06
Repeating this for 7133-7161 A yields 3.03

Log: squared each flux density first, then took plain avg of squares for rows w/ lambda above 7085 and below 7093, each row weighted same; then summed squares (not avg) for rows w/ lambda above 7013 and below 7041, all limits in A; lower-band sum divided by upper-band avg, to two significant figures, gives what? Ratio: 7.1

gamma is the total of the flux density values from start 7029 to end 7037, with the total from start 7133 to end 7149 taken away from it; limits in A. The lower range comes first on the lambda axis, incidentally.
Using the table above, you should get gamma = -17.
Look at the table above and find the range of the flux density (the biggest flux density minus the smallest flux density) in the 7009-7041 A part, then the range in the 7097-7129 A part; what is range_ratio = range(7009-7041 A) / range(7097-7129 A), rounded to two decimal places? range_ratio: 0.52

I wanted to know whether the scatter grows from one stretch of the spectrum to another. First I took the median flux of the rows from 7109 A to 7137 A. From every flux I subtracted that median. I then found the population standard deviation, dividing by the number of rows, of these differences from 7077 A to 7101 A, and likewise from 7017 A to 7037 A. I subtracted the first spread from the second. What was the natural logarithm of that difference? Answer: -3.0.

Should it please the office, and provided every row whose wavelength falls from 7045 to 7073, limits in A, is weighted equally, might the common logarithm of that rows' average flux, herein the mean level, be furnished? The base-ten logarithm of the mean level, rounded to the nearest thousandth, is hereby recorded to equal 0.976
